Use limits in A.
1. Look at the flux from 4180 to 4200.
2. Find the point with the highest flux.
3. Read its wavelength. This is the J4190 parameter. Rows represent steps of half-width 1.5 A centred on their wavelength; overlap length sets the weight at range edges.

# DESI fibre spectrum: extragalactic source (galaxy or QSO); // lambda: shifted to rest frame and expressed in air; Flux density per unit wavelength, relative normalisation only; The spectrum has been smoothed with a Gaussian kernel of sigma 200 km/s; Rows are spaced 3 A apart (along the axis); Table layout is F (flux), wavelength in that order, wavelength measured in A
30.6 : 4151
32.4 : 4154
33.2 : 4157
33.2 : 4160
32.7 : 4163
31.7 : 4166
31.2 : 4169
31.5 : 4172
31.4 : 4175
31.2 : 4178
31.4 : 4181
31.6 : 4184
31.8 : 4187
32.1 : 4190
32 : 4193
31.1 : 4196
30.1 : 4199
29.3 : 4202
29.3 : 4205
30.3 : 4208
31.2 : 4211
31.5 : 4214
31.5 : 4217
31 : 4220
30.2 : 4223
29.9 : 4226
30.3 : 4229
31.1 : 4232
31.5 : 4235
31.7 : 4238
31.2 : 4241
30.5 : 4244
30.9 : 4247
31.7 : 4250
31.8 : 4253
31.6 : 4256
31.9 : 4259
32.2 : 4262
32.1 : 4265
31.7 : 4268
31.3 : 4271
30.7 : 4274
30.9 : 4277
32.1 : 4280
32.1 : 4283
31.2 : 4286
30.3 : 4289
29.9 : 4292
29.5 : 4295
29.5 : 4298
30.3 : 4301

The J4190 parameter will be 4190 A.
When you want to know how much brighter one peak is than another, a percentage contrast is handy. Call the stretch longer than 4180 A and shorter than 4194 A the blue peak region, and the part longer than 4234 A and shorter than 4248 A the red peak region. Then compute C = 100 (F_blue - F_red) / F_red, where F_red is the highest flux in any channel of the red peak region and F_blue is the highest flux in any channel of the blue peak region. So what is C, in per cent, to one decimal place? 1.3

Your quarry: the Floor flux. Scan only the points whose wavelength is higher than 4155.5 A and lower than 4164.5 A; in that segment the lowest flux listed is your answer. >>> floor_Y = 32.7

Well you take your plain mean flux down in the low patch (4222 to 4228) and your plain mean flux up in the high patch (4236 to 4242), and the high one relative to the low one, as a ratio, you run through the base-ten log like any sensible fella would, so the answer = 0.020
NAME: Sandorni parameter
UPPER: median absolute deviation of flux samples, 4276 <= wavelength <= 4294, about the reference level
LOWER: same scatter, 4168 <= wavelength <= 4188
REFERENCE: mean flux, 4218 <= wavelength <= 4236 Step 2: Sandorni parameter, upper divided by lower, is 0.89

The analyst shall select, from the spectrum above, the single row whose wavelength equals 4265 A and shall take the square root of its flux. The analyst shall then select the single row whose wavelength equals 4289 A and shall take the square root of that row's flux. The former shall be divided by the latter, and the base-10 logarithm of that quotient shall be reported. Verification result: 0.013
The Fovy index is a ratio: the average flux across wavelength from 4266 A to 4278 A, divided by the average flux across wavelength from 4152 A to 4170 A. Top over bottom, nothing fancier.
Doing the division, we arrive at 0.96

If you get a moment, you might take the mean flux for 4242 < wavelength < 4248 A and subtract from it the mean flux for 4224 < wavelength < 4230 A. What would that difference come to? 0.6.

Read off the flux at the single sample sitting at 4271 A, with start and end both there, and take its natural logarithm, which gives 3.44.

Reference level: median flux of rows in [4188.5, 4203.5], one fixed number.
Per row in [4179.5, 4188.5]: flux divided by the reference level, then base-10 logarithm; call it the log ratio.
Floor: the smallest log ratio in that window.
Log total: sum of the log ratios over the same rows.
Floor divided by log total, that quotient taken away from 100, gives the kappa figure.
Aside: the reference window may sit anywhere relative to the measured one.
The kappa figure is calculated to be 99.8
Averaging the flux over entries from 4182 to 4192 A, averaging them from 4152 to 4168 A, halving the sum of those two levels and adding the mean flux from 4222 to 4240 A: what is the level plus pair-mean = 63.0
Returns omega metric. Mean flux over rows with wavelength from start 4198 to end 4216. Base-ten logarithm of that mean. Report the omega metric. 1.48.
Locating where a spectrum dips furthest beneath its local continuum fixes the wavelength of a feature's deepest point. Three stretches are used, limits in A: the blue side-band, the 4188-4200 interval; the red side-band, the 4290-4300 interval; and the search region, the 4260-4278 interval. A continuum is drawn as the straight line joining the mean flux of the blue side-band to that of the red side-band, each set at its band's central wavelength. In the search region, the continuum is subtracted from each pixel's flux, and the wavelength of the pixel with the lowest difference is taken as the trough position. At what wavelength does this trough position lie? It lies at 4274 A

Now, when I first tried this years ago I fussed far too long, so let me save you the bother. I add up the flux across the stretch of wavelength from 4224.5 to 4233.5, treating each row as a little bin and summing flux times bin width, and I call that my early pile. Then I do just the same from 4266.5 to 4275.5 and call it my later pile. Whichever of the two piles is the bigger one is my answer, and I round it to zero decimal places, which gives 281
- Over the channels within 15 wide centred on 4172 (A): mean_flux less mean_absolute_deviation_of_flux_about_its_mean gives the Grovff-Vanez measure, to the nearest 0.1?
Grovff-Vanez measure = 31.2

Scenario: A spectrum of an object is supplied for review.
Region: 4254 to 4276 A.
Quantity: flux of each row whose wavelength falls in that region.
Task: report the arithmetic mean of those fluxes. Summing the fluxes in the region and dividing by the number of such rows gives 31.6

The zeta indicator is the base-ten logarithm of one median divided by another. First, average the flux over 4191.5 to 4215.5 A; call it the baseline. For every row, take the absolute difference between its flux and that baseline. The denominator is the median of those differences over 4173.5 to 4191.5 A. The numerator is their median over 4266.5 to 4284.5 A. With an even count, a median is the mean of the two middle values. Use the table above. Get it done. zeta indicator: 0.0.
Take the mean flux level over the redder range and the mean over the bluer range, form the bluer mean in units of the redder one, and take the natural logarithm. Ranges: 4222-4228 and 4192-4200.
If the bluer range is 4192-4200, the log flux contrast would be 0.033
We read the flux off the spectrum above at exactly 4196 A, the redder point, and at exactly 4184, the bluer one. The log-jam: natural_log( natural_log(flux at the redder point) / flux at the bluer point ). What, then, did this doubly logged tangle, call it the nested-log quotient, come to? -2.22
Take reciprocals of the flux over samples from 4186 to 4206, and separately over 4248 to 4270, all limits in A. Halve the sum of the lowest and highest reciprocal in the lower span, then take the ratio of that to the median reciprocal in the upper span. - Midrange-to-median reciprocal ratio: 1.04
